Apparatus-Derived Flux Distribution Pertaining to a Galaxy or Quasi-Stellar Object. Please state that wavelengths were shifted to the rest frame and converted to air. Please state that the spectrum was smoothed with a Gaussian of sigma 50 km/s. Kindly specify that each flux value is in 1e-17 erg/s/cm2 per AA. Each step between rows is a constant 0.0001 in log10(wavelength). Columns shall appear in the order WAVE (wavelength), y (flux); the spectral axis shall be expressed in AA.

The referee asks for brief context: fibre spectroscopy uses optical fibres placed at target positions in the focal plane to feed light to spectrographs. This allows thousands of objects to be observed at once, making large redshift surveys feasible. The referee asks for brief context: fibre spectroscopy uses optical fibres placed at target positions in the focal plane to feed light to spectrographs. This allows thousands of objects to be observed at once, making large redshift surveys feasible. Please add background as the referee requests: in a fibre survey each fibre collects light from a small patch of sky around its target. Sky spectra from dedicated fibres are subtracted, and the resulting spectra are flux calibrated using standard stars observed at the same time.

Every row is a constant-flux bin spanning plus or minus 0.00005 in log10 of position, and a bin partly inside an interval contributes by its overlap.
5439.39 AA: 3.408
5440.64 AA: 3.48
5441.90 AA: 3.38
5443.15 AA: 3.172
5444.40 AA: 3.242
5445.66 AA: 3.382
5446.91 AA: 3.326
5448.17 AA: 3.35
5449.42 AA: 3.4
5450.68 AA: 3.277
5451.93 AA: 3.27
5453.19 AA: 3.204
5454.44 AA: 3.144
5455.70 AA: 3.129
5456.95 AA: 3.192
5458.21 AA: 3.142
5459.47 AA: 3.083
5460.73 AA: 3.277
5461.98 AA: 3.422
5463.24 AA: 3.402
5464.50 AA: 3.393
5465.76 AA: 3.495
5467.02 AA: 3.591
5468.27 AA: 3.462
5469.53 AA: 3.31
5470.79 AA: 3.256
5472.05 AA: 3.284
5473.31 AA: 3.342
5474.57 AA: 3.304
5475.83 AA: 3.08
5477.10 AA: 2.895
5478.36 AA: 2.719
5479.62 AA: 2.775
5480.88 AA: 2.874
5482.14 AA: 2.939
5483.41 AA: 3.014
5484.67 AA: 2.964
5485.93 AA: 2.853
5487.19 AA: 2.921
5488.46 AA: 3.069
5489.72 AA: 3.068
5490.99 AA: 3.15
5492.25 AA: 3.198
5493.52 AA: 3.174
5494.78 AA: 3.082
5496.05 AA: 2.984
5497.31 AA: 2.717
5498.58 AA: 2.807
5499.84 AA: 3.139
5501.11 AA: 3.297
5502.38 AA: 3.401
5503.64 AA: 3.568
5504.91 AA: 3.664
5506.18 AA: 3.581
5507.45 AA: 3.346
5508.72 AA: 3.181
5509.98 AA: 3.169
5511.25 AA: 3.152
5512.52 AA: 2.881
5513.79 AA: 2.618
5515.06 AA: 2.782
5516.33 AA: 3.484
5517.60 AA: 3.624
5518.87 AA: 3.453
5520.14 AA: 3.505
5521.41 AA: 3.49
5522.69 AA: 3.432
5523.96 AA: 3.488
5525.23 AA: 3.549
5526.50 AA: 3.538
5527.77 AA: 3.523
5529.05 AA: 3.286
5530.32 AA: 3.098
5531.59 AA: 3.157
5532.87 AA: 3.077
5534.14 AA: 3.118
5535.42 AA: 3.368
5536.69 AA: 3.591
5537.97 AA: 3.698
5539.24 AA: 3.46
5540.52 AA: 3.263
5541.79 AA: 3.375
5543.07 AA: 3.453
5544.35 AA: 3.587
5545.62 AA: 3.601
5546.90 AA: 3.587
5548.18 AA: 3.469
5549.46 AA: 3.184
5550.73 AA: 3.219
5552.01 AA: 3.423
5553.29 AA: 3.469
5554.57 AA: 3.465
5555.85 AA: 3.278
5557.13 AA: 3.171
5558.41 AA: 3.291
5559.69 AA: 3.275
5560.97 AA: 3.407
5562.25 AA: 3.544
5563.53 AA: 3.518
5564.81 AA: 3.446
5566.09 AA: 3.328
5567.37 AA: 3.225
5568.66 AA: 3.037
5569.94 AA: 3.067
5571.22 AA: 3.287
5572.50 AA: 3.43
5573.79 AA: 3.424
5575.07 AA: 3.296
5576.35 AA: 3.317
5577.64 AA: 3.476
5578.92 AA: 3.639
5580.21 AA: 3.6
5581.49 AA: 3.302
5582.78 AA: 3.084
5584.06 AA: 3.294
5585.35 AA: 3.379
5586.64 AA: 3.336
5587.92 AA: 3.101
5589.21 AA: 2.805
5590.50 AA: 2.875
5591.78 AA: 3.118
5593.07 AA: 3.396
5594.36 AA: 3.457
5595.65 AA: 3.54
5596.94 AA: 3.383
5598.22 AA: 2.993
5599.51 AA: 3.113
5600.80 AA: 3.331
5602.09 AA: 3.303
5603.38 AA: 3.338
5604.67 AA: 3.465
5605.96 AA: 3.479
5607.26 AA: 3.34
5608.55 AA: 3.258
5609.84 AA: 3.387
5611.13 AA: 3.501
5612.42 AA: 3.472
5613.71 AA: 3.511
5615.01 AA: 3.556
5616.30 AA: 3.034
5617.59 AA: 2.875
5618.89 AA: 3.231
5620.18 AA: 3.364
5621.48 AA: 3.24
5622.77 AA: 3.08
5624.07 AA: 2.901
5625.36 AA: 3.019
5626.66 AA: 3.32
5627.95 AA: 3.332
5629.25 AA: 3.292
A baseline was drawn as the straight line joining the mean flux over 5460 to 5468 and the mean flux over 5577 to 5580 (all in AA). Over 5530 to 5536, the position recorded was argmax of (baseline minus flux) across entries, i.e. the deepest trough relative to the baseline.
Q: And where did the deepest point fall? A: 5532.87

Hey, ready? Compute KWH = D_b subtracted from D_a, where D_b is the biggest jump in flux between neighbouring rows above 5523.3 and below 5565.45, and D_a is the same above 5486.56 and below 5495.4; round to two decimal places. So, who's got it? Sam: -0.14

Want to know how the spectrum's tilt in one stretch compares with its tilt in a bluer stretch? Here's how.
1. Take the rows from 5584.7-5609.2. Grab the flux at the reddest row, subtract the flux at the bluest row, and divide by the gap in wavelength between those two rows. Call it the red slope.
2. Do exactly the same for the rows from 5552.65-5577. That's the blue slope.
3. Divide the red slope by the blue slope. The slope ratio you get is 0.79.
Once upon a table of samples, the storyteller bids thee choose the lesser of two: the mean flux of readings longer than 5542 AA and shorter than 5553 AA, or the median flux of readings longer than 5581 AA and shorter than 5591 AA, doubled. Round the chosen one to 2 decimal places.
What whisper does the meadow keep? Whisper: 3.44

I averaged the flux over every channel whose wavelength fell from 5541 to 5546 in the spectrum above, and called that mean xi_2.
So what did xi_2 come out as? 3.50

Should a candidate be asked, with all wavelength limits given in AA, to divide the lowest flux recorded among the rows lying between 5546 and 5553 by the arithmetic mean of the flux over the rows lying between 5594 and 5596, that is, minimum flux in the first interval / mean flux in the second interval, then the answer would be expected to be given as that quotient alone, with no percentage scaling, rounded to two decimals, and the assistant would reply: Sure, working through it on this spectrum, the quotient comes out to 0.91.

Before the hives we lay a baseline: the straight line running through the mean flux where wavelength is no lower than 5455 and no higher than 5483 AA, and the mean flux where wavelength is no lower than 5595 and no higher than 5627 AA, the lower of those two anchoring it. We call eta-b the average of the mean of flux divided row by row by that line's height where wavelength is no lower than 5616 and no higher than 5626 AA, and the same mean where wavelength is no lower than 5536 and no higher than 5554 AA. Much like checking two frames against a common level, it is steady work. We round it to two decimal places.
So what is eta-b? 1.00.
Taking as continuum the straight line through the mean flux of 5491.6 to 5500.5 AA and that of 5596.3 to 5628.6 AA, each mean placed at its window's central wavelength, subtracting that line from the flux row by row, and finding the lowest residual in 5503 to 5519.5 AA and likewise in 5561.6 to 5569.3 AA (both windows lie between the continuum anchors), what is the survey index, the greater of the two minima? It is -0.14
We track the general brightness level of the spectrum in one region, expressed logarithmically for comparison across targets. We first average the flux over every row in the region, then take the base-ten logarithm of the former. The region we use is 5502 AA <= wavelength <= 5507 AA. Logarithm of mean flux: 0.55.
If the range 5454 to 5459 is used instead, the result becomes 0.50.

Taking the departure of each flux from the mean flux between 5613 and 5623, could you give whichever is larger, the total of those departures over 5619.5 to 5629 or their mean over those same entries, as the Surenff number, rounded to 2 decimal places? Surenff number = -0.06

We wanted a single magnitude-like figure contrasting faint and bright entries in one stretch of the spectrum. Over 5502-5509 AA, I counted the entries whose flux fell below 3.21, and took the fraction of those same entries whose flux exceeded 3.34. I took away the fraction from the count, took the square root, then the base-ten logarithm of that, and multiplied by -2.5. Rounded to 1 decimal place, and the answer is 1.0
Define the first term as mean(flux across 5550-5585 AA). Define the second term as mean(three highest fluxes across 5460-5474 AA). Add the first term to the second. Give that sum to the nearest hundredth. 6.86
